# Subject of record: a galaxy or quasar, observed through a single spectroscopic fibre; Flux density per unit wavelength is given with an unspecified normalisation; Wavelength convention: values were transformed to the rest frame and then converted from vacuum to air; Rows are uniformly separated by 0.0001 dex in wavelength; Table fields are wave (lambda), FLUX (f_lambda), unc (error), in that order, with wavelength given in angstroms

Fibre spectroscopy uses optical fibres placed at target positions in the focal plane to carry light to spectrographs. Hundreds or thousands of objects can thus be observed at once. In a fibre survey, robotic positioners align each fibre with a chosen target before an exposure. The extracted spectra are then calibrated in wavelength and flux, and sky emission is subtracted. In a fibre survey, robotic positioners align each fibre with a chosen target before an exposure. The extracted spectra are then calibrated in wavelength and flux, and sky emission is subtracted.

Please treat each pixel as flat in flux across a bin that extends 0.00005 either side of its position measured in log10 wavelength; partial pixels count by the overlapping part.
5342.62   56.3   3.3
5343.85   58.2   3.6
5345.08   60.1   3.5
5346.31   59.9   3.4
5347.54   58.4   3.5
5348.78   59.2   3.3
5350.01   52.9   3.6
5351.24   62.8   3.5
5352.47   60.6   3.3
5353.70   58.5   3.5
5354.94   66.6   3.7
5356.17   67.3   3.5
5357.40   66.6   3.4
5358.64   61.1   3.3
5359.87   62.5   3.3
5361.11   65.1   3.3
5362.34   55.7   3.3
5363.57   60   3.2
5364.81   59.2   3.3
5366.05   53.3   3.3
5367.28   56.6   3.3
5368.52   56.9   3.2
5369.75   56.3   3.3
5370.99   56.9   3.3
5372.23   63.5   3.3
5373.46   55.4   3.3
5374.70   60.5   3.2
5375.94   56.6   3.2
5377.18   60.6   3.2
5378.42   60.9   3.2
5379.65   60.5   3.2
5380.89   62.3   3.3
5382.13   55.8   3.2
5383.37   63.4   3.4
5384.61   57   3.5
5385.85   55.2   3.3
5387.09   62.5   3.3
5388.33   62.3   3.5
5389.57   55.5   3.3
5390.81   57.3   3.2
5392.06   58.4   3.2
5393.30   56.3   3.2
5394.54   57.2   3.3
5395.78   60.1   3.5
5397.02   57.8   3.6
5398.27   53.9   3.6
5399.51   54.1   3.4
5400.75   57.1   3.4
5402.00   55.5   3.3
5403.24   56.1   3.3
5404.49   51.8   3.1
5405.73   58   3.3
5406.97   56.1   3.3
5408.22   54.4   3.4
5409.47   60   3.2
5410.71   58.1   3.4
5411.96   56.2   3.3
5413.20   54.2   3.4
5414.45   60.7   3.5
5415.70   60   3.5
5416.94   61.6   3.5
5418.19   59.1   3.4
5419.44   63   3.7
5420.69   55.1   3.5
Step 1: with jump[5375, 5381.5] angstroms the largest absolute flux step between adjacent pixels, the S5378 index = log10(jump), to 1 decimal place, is 0.6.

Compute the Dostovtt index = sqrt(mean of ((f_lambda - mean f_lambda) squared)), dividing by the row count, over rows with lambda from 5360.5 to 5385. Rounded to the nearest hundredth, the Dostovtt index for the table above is 3.14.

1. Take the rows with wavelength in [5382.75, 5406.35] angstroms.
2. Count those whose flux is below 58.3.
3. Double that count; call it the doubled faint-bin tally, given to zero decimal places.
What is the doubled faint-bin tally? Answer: 28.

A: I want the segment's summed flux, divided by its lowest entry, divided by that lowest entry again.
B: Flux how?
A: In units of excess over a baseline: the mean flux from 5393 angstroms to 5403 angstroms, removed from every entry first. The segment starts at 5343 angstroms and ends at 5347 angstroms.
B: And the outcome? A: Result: 3.0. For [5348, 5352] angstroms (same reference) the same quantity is 0.4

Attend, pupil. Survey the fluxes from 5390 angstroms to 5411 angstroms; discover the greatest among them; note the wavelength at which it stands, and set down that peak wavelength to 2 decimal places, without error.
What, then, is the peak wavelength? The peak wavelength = 5395.78 angstroms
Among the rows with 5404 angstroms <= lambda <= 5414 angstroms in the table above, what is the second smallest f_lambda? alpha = 54.2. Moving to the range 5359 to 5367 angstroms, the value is 55.7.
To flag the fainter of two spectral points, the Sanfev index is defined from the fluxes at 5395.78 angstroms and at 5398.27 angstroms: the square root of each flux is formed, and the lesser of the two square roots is 7.34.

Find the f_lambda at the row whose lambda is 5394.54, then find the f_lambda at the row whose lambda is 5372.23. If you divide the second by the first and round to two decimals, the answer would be 1.11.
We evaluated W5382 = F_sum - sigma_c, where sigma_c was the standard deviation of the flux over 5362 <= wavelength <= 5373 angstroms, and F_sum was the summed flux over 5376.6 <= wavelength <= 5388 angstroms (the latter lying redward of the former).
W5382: 535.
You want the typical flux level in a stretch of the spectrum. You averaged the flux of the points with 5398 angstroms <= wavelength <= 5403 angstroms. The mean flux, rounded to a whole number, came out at 55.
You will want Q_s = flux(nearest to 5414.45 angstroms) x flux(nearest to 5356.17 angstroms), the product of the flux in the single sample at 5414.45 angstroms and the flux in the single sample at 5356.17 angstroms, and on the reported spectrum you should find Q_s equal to 4085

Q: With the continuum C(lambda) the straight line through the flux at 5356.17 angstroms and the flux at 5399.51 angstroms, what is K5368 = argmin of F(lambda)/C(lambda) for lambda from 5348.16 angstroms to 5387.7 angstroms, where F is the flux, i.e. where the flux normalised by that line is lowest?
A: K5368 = 5350.01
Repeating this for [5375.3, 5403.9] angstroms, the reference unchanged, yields 5375.94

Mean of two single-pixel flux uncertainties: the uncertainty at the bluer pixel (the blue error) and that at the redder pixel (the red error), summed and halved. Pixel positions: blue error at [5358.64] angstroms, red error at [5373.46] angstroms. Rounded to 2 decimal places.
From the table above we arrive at 3.30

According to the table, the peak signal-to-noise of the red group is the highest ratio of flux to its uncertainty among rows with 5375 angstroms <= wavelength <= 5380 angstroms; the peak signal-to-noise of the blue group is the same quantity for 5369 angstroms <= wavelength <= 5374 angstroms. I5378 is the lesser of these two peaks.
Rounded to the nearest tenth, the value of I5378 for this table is 19.0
